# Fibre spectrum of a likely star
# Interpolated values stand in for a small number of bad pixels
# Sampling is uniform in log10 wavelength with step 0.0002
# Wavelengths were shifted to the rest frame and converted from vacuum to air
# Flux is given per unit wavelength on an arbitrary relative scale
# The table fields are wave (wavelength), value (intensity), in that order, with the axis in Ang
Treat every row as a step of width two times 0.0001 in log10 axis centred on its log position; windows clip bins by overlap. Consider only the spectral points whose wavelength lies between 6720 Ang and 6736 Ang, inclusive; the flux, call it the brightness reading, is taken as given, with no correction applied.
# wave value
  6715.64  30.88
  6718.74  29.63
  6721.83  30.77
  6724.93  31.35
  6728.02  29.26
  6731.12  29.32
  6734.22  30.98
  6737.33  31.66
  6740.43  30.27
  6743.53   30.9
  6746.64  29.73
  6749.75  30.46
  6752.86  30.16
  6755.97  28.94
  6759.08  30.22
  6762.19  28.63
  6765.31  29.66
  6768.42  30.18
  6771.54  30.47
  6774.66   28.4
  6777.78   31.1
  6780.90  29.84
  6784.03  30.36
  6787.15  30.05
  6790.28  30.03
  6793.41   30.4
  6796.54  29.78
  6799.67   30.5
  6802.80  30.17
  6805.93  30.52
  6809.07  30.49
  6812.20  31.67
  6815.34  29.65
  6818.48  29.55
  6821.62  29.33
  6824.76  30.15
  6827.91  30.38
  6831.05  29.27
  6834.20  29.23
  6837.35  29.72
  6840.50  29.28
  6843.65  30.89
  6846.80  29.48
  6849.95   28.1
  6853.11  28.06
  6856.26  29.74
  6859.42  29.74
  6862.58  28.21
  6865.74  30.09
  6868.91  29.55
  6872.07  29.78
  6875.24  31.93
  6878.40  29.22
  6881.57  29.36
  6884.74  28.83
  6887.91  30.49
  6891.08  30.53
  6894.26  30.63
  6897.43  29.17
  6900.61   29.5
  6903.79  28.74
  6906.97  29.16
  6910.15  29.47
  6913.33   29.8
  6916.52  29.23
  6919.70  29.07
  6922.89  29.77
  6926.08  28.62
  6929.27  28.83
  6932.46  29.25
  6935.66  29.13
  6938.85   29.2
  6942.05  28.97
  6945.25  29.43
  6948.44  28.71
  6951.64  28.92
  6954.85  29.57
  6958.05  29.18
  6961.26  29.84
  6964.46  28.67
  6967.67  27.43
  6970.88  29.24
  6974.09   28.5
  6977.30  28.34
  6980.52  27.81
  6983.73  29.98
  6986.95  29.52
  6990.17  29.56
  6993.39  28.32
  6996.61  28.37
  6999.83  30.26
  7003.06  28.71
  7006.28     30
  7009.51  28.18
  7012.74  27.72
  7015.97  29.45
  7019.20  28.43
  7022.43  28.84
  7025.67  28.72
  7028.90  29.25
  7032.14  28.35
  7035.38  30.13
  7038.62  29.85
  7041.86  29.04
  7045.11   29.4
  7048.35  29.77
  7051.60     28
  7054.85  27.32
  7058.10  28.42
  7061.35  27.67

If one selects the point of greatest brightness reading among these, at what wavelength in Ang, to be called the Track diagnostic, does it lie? 6724.93 Ang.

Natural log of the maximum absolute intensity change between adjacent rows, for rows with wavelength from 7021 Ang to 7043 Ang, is 0.58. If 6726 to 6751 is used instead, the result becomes 0.51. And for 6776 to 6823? 0.70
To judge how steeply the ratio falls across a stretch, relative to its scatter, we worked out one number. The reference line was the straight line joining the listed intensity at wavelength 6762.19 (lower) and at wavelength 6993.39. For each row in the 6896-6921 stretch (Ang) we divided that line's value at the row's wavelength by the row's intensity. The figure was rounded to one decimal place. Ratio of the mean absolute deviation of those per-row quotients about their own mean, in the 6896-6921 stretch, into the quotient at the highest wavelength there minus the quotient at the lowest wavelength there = 0.3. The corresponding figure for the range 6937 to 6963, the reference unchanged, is -2.3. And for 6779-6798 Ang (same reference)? 0.2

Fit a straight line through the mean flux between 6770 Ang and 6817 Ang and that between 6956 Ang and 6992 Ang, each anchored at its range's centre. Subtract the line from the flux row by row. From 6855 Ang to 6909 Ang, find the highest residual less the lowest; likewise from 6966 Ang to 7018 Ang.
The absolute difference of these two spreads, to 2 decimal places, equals 0.75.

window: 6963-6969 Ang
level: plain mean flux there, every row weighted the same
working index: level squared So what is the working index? 787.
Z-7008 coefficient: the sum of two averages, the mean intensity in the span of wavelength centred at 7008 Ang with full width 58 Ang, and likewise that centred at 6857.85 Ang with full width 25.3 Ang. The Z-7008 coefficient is 58.1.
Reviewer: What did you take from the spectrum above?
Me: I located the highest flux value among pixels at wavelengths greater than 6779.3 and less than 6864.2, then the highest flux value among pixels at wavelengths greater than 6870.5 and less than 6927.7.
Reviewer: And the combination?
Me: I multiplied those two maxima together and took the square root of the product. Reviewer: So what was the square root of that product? 31.8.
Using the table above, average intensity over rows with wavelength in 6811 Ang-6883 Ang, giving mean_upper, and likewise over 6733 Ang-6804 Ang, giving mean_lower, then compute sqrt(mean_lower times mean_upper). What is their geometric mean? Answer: 29.9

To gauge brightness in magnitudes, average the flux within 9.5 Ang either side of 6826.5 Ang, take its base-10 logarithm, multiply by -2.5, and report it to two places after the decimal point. -3.68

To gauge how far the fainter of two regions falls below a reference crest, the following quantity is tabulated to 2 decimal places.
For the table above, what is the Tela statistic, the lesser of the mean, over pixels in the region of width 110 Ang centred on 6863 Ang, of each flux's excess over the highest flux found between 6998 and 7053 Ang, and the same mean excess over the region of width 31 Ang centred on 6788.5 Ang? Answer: -0.59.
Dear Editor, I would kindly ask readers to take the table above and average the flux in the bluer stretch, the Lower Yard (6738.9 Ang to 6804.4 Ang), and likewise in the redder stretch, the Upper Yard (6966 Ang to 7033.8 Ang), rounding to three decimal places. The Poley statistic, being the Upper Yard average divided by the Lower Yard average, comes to 0.960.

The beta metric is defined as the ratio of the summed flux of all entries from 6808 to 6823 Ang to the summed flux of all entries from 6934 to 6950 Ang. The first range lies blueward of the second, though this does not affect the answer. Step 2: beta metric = 1.0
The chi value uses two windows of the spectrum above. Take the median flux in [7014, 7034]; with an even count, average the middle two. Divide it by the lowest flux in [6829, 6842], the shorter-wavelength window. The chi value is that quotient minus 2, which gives -1.02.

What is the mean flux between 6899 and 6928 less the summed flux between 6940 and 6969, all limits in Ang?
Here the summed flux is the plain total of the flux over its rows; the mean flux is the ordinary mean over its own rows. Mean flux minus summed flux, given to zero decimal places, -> -231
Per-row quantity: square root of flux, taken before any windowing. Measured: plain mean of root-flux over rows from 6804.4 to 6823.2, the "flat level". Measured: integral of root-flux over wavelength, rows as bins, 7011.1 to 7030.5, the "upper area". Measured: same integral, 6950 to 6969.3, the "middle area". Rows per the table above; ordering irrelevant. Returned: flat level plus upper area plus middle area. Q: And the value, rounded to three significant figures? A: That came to 213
